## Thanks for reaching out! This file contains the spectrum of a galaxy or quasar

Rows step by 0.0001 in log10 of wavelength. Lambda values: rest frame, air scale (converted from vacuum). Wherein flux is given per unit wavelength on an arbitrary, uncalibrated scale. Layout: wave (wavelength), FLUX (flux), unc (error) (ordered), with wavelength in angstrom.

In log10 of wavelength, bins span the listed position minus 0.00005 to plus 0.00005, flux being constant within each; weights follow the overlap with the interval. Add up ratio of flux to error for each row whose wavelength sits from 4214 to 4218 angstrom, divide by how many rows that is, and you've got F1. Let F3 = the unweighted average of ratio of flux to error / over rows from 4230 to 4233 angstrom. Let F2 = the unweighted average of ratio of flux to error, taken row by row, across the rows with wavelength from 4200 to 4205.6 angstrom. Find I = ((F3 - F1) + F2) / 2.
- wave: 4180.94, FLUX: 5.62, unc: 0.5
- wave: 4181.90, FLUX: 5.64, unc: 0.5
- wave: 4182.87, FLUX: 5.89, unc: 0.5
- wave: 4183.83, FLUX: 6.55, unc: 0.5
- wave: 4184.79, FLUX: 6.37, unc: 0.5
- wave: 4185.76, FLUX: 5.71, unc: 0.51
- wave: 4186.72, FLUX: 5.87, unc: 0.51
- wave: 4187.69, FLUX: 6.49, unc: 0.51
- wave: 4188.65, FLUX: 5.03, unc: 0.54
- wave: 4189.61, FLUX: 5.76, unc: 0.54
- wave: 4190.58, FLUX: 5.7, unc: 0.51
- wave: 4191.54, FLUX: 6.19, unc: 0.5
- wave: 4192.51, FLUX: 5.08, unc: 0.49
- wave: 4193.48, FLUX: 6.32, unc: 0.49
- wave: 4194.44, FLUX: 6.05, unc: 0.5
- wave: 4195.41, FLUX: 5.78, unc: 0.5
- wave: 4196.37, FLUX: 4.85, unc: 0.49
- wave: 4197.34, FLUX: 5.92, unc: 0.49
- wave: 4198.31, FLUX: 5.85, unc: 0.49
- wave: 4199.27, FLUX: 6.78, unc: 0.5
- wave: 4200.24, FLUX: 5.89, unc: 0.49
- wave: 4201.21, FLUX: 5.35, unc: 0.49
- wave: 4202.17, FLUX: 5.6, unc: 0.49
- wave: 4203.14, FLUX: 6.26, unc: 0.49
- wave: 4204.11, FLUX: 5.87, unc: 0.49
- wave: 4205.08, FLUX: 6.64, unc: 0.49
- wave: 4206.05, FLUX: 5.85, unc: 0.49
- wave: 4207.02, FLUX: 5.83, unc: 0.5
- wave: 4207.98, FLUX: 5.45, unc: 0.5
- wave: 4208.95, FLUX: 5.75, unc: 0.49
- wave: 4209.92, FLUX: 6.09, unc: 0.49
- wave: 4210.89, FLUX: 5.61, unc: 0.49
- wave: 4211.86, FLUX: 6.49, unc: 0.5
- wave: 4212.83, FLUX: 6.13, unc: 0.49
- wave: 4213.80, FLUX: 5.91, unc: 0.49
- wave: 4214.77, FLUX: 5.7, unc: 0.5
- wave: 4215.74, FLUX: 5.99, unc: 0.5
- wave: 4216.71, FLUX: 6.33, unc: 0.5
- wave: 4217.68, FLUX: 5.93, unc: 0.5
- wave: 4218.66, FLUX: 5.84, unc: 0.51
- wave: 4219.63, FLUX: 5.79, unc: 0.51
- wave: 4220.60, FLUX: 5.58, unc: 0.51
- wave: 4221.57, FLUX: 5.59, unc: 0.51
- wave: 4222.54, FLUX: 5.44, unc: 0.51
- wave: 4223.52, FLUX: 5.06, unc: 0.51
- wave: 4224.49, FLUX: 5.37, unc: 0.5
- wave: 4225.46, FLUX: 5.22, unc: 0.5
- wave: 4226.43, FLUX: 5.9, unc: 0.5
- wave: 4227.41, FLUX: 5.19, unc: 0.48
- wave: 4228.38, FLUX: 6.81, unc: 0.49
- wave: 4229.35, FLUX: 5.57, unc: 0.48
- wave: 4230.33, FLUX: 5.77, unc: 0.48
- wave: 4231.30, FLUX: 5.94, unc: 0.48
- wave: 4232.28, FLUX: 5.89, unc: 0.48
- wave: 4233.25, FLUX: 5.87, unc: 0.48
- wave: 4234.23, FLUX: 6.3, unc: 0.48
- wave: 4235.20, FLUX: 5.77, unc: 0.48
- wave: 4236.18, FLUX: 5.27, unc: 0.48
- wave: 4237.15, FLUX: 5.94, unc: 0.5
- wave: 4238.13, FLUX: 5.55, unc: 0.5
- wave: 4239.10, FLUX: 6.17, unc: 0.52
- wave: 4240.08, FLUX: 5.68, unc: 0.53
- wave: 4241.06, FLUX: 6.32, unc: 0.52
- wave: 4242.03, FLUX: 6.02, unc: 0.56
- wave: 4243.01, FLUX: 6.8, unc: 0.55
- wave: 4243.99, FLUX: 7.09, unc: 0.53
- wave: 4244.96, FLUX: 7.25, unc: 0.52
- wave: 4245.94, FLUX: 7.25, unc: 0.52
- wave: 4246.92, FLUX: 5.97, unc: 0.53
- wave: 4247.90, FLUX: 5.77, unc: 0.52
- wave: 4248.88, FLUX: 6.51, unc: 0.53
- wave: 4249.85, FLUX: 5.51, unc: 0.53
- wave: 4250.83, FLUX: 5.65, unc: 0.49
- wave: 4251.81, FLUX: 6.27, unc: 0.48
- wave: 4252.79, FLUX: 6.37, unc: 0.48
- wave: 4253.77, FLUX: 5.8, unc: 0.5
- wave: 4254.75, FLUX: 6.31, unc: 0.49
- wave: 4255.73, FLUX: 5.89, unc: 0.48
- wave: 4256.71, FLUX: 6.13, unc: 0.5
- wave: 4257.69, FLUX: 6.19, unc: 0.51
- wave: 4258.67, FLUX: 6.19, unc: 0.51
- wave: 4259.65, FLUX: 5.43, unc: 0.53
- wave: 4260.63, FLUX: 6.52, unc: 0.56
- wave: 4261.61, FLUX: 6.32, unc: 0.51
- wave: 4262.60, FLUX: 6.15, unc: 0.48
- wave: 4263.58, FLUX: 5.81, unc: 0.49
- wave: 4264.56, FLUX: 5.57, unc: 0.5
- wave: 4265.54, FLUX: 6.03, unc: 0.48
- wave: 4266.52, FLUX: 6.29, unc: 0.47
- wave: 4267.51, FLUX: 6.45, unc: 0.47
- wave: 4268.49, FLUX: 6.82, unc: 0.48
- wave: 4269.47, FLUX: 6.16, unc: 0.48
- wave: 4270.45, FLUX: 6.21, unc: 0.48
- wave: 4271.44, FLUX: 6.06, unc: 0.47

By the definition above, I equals 6.18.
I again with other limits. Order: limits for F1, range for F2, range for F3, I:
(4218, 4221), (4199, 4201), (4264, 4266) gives 6.70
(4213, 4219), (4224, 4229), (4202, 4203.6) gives 5.87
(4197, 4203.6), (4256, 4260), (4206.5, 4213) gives 5.77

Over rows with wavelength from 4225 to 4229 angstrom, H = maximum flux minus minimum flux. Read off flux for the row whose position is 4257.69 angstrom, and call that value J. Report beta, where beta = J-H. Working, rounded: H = 1.6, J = 6.19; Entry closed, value 4.57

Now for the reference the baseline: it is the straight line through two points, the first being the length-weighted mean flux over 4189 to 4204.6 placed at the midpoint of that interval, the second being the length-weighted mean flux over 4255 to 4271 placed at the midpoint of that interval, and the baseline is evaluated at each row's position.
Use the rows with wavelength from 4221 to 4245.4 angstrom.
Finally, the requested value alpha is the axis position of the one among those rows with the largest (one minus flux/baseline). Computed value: 4223.52 angstrom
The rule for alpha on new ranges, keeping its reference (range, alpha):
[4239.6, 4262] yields 4259.65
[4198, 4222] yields 4201.21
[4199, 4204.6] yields 4201.21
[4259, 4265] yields 4259.65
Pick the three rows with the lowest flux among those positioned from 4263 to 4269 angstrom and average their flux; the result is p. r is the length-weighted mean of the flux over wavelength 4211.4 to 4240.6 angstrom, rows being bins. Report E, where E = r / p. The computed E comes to 1.00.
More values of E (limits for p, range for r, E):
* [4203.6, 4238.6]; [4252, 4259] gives 1.19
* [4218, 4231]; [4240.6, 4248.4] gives 1.27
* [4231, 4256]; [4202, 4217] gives 1.10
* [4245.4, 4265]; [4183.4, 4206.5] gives 1.07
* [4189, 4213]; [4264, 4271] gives 1.22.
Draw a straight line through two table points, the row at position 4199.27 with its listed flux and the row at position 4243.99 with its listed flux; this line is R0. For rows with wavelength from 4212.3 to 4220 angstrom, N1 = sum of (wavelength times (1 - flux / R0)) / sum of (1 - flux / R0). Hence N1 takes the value 4216.4 angstrom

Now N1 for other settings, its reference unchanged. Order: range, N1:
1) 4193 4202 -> 4197.5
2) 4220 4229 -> 4224.1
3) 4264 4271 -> 4267.2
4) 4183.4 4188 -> 4186.0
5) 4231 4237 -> 4234.0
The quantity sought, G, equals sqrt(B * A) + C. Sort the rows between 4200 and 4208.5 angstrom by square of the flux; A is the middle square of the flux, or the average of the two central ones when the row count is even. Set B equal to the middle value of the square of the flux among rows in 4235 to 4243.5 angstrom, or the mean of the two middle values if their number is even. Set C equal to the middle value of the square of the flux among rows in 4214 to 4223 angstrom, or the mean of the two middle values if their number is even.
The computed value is 68.3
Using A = 34.2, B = 35.3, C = 33.5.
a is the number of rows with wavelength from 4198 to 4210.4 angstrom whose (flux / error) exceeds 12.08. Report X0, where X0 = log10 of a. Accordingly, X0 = 0.60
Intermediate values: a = 4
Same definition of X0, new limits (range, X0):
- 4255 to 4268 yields 0.95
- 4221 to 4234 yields 0.60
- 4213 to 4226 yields 0.00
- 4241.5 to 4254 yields 0.85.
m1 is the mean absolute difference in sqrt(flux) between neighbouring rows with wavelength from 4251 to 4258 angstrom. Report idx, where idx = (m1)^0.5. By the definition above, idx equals 0.253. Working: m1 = 0.064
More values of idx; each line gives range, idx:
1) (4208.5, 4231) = 0.296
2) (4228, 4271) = 0.292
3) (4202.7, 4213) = 0.310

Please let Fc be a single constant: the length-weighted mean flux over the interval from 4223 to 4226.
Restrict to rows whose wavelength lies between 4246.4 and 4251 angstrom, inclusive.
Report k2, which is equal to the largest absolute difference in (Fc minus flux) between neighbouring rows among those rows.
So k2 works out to 1.00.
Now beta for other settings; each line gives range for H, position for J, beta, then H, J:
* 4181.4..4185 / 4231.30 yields 5.03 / 0.9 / 5.94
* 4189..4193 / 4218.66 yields 4.73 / 1.1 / 5.84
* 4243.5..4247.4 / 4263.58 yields 4.53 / 1.3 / 5.81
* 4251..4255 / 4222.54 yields 4.87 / 0.6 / 5.44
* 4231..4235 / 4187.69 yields 6.06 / 0.4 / 6.49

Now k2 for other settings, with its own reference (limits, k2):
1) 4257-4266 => 1.09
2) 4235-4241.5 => 0.67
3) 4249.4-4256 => 0.62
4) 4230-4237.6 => 0.67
